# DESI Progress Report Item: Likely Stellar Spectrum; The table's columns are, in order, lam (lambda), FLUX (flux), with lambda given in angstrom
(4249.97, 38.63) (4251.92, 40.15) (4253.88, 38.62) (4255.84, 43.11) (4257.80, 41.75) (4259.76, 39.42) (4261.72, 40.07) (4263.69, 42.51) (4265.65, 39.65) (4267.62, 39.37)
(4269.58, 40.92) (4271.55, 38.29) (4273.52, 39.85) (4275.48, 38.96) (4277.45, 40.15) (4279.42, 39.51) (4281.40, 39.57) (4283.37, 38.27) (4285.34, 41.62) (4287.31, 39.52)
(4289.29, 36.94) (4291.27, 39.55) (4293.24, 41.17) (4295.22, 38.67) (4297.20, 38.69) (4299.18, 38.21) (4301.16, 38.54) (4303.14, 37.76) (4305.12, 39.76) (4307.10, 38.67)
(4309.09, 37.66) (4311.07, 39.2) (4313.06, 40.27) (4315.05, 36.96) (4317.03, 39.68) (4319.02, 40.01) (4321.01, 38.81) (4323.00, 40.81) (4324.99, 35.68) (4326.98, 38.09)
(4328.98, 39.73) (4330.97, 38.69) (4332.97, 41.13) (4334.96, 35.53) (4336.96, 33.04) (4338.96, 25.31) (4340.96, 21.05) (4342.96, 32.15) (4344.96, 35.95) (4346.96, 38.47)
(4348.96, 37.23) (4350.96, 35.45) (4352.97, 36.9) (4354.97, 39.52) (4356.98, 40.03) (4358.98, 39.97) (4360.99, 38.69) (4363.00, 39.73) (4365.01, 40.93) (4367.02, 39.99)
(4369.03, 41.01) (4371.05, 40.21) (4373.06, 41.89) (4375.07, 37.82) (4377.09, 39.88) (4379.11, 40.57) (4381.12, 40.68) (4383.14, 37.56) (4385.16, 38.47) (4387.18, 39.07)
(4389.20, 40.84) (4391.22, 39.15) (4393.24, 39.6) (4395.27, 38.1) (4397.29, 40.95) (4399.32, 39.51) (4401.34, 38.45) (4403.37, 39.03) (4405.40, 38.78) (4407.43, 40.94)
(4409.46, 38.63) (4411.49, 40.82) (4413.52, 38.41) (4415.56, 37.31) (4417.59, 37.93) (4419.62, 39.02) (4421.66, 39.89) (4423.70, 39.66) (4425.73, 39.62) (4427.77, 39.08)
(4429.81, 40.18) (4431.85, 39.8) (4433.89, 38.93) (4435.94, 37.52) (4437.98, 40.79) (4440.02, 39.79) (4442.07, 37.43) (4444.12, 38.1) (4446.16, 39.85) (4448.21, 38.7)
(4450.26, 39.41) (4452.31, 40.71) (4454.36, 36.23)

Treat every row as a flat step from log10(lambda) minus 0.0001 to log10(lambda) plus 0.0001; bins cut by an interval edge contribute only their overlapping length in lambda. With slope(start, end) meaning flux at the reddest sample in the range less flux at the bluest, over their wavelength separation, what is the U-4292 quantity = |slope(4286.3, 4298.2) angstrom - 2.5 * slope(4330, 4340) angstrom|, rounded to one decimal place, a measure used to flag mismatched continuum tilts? 4.1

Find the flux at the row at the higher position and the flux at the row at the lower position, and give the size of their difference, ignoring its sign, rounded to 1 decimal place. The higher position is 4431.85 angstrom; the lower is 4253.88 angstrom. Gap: 1.2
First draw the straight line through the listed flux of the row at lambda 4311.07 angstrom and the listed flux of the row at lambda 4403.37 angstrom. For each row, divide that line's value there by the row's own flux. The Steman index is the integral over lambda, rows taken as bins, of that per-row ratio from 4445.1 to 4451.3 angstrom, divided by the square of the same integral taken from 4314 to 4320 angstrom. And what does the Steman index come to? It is 0.168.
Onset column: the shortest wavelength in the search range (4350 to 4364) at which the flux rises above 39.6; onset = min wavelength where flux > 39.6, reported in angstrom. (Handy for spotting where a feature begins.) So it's 4356.98 angstrom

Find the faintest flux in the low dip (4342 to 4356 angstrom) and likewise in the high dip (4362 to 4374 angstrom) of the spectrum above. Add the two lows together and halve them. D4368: 35.9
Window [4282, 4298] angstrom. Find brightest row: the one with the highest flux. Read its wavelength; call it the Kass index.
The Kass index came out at 4285.34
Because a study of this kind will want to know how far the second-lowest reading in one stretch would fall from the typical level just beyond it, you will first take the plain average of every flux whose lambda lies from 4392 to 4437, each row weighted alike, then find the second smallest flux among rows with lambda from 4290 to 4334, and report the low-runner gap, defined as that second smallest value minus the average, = -2.2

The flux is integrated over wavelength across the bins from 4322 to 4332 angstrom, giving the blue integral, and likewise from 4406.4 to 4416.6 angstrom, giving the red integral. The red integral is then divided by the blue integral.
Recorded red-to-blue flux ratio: 1.036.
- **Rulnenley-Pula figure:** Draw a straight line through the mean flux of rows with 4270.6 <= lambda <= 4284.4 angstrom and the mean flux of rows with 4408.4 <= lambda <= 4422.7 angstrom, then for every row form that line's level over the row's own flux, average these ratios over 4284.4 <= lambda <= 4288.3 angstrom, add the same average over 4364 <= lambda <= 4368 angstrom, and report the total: 1.93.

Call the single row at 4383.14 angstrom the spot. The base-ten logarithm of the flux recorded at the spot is 1.57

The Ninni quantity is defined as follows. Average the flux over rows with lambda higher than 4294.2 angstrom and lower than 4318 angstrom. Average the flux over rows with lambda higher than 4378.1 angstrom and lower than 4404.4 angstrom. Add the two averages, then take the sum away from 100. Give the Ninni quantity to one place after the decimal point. 21.9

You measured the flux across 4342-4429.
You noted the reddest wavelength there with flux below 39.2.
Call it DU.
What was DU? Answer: 4427.77 angstrom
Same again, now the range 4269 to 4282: 4275.48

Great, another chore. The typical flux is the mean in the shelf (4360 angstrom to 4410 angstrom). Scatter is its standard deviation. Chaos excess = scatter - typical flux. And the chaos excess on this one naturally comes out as -38.5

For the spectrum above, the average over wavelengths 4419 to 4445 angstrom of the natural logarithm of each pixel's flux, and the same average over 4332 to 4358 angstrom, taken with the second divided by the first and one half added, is 1.46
